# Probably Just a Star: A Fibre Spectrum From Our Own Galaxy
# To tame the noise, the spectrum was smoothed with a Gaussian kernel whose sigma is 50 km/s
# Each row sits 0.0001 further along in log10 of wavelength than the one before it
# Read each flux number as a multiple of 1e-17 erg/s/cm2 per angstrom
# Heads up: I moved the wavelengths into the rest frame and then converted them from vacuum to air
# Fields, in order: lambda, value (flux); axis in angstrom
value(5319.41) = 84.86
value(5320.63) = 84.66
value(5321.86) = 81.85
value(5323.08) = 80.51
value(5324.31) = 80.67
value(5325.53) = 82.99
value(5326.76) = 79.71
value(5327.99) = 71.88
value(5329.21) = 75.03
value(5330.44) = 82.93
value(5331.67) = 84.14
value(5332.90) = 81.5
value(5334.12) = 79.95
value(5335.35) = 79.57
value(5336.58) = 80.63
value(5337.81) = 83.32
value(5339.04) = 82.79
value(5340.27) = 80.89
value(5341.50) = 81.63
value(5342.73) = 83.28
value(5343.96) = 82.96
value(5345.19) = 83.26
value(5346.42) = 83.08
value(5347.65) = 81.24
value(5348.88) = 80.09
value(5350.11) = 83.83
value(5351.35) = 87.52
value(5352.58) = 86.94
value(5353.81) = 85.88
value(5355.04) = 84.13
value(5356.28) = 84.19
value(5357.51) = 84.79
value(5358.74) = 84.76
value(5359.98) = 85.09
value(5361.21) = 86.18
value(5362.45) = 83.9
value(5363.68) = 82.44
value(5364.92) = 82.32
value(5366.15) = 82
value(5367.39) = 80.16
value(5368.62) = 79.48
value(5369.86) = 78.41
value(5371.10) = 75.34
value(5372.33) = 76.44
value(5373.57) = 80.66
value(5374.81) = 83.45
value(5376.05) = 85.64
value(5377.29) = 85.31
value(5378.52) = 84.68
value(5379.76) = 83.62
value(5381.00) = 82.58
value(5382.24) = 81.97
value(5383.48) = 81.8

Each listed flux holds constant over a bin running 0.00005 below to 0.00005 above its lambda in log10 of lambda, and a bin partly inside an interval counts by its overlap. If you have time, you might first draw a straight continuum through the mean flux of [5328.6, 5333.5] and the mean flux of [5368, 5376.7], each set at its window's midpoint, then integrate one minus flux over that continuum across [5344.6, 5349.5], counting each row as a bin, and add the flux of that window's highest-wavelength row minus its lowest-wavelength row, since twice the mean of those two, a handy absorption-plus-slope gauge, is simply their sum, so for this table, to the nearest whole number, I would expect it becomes -3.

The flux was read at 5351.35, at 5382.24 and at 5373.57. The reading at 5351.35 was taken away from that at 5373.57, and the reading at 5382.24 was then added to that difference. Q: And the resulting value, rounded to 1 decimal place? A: 75.1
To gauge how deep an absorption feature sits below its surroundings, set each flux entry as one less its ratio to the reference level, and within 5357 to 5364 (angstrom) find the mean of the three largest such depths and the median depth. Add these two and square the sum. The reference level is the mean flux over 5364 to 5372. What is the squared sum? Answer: 0.013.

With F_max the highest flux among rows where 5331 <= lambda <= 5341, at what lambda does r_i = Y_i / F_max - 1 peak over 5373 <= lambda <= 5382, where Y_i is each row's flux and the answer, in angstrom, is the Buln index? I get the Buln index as 5376.05 angstrom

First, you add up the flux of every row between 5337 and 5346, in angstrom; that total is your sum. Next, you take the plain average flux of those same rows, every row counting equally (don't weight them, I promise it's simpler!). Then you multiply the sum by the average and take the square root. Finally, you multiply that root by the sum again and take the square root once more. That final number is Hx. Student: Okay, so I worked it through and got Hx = 355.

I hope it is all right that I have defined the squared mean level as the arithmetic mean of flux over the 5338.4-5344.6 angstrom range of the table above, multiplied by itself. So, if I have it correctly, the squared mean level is 6775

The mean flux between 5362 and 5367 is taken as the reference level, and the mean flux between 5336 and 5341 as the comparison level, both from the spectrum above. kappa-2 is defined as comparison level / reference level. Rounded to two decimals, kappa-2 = 0.99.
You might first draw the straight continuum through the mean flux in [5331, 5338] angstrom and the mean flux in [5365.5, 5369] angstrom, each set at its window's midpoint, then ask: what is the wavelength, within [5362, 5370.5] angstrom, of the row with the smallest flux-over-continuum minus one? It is 5369.86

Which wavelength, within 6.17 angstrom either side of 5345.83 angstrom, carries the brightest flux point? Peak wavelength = 5351.35 angstrom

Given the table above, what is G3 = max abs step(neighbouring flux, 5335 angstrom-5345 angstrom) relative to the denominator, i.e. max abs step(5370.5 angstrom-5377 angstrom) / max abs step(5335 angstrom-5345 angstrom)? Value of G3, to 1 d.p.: 1.6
